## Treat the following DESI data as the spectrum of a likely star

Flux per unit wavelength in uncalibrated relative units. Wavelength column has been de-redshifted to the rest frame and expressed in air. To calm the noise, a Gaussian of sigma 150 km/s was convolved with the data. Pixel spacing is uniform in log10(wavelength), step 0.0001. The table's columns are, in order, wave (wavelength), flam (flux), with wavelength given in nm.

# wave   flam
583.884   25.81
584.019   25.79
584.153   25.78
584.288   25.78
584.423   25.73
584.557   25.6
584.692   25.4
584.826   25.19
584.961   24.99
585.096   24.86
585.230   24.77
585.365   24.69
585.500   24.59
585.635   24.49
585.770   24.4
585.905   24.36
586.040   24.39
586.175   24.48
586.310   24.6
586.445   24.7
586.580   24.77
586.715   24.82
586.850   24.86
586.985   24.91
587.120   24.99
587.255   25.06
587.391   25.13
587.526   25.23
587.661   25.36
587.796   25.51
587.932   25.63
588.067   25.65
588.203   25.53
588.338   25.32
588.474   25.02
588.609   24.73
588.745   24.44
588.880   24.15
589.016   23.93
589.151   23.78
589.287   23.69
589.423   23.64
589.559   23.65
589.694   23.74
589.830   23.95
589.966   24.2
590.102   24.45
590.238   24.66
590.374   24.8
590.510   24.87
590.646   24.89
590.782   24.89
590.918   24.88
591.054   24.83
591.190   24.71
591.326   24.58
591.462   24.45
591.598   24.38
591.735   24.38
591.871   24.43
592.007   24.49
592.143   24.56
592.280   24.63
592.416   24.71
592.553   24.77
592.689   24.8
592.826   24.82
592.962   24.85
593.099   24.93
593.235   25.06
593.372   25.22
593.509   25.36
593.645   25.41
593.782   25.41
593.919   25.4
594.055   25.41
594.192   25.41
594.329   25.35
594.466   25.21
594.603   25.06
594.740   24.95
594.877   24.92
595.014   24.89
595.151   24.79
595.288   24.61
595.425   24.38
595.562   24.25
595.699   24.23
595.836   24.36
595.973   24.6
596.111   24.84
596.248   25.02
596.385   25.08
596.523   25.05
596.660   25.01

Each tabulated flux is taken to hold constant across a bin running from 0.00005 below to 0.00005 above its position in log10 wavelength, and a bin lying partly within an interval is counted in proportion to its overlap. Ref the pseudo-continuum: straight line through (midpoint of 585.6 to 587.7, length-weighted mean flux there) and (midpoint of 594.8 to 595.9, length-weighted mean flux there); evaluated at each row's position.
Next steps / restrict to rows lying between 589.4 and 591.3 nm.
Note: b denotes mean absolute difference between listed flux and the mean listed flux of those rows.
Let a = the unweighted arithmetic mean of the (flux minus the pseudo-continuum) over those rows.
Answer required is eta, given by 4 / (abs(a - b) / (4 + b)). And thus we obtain 26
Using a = -0.3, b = 0.43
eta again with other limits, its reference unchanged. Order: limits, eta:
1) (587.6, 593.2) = 37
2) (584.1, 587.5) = 80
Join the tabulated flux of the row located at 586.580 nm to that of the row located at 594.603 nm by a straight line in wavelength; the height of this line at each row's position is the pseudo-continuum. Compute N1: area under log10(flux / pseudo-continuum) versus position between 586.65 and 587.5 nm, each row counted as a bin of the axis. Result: 0.003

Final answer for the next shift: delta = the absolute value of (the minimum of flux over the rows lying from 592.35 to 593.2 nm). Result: 24.7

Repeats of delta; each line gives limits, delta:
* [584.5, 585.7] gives 24.5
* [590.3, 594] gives 24.4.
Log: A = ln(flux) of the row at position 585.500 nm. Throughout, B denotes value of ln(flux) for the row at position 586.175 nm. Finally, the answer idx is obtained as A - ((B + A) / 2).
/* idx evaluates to 0.002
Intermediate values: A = 3.20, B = 3.20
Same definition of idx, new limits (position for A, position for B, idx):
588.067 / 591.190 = 0.019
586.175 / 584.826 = -0.014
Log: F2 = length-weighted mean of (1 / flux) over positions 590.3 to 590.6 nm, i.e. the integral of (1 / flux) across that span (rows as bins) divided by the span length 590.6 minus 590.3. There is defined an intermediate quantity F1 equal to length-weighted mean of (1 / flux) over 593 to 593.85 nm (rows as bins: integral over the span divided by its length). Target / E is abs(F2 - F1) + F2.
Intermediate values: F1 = 0.0396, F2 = 0.0402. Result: 0.0408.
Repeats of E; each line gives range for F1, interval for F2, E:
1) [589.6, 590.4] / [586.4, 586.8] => 0.0412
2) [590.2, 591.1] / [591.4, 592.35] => 0.0415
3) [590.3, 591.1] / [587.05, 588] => 0.0402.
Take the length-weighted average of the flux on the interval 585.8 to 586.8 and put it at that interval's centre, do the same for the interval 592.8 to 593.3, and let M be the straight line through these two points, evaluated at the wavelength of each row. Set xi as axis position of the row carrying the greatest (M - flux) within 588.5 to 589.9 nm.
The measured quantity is 589.423 nm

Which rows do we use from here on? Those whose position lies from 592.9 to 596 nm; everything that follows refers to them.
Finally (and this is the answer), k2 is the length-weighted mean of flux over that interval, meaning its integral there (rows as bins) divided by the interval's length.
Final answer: 24.97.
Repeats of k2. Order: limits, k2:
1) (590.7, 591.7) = 24.67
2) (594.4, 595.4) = 24.89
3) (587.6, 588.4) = 25.50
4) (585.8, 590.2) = 24.64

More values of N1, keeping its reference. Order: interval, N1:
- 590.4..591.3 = -0.001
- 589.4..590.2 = -0.013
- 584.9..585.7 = 0.000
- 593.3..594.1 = 0.005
